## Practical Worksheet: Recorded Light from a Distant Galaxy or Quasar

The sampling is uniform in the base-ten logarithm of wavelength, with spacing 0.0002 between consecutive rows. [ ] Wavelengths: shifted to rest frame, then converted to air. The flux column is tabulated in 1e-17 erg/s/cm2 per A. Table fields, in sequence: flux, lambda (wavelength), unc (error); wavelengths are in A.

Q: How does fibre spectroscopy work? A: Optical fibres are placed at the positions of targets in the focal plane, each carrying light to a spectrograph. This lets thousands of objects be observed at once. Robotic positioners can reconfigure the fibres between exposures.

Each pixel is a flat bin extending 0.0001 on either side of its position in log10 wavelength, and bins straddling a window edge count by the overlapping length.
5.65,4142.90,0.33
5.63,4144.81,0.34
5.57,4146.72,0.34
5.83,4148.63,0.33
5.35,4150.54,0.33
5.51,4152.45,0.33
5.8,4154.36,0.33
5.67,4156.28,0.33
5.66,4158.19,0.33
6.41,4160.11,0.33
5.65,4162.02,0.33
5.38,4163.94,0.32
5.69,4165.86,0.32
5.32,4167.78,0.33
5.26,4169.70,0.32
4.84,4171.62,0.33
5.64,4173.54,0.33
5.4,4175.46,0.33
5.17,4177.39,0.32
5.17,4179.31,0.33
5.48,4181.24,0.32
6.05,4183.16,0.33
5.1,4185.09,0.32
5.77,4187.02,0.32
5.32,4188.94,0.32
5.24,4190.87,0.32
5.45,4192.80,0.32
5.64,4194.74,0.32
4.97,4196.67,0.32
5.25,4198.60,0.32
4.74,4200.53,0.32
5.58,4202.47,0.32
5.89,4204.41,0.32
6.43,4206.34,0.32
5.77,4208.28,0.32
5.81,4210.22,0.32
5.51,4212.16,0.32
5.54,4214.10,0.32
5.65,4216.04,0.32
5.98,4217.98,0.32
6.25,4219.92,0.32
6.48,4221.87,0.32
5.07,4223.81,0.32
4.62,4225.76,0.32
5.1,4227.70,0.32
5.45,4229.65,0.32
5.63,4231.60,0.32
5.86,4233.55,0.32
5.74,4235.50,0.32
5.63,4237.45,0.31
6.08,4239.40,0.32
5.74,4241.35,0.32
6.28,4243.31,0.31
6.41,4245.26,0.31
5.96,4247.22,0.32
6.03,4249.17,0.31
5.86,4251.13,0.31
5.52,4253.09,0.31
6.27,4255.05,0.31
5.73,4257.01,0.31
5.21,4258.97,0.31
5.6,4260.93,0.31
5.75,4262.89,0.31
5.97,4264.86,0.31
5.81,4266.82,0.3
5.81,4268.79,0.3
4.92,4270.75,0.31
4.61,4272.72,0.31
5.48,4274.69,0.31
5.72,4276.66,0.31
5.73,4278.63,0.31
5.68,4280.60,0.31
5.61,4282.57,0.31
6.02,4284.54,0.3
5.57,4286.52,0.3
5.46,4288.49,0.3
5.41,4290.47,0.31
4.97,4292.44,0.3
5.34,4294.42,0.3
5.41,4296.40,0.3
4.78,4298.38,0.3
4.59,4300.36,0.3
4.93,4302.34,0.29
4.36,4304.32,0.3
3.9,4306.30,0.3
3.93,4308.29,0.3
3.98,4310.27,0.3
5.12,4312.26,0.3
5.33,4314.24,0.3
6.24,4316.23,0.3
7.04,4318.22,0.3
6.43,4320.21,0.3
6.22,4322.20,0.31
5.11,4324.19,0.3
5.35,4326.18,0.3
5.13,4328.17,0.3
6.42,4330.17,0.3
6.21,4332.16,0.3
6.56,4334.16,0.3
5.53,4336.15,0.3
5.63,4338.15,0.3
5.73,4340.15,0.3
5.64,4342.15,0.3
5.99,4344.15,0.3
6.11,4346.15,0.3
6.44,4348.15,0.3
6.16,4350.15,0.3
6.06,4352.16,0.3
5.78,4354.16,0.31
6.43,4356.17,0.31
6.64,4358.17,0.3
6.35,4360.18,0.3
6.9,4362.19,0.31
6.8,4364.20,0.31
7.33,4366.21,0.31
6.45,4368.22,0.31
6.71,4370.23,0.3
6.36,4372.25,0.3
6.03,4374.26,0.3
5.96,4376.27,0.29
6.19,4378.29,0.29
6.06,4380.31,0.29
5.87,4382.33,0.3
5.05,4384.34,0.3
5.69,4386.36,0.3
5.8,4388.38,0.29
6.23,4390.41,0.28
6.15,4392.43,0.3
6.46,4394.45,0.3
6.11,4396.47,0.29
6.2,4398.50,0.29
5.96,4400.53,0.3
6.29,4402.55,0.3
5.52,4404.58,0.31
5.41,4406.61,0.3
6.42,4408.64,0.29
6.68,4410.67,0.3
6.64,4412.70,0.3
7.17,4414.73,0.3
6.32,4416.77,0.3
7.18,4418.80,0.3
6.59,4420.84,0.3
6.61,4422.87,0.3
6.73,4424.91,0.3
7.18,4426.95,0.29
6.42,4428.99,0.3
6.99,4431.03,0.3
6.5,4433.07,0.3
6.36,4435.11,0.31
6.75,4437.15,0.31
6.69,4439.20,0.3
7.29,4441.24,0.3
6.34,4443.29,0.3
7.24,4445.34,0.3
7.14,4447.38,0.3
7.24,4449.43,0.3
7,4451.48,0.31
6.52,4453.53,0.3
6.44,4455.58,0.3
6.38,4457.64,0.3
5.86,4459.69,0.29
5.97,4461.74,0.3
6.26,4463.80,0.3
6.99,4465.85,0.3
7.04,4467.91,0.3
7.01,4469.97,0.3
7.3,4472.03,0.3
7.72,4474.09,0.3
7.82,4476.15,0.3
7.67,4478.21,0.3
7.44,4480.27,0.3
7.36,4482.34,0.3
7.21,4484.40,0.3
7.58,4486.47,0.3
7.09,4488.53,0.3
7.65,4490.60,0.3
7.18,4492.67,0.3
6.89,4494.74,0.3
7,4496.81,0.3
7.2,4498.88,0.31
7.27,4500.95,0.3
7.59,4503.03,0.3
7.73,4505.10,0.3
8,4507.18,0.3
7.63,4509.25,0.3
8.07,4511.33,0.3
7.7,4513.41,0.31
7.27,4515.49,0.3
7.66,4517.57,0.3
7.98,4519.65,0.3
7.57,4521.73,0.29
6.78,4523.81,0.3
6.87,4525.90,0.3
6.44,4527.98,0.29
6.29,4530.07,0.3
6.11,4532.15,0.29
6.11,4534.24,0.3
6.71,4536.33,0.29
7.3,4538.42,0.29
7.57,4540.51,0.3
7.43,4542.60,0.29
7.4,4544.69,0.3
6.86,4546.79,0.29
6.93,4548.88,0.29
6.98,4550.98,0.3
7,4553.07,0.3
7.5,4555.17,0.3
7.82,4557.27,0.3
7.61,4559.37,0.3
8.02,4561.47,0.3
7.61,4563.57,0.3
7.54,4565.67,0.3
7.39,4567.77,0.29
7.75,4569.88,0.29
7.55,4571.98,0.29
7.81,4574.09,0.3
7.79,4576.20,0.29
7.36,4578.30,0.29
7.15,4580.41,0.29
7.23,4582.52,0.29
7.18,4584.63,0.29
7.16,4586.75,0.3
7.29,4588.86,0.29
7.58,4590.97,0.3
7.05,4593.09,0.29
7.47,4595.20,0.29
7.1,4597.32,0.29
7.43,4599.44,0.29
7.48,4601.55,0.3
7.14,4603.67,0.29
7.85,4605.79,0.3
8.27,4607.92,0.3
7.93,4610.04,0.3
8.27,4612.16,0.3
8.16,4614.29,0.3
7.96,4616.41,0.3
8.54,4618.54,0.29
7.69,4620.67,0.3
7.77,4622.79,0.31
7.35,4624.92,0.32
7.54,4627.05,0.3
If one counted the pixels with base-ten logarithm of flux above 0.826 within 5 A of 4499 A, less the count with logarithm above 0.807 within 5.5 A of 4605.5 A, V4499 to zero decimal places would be 0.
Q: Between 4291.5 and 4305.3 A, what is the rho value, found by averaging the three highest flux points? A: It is 5.2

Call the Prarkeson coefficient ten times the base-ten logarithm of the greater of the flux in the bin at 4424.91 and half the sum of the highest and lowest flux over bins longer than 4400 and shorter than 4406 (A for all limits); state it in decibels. 8.3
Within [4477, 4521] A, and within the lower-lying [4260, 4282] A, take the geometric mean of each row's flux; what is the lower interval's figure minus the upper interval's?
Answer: -1.9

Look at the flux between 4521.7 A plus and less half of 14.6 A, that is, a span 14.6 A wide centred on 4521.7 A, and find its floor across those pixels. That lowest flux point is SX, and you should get 6.44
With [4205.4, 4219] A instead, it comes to 5.51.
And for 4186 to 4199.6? 4.97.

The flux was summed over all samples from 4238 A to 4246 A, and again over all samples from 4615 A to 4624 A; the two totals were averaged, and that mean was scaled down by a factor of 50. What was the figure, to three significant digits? 0.565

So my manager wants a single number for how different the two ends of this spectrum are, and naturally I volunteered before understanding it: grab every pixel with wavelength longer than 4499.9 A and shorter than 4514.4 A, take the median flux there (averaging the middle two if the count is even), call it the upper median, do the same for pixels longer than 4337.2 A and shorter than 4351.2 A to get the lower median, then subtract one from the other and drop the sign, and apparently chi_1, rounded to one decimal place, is 1.7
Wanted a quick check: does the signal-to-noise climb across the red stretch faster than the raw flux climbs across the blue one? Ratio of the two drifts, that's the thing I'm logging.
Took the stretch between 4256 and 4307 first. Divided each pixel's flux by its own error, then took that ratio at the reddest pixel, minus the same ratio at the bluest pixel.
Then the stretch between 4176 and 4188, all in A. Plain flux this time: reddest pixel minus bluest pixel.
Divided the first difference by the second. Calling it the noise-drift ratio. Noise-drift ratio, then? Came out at -9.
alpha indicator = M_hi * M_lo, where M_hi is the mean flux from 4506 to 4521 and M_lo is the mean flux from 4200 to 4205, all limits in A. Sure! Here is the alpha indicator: 42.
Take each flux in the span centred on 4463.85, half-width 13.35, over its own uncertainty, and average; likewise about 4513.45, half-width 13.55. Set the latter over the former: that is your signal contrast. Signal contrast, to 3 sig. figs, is 1.11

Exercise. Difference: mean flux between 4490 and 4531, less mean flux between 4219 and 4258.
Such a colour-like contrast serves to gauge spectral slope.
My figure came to 1.6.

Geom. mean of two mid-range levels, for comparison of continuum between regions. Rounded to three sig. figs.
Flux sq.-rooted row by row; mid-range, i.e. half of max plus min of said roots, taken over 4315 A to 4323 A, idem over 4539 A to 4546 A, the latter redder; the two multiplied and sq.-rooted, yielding 2.65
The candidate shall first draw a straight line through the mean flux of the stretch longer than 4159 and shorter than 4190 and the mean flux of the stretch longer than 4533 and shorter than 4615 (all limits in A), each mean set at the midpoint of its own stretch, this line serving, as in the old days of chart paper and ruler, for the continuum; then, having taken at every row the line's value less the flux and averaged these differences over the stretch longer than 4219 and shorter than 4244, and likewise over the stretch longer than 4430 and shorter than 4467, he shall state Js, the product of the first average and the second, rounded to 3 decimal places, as 0.011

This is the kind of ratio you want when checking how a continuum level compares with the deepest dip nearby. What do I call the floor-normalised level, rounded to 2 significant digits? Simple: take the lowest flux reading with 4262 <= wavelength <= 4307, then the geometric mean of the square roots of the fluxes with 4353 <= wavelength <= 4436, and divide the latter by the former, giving 0.65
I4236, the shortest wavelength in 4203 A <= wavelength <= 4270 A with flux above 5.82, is 4204.41 A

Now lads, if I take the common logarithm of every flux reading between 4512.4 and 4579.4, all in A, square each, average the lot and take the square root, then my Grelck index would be 0.86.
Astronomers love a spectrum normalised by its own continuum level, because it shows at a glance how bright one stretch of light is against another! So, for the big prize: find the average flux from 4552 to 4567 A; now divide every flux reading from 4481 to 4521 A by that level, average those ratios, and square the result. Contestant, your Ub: 1.0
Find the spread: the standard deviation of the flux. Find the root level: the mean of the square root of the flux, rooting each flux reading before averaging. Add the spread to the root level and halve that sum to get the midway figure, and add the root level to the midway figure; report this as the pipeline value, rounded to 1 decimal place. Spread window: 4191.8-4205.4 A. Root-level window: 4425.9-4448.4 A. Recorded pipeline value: 4.1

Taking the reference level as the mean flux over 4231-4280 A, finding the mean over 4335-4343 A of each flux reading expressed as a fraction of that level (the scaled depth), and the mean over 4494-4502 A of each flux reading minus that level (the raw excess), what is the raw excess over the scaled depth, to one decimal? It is 1.4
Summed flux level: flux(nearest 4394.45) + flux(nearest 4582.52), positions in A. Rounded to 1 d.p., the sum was 13.7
